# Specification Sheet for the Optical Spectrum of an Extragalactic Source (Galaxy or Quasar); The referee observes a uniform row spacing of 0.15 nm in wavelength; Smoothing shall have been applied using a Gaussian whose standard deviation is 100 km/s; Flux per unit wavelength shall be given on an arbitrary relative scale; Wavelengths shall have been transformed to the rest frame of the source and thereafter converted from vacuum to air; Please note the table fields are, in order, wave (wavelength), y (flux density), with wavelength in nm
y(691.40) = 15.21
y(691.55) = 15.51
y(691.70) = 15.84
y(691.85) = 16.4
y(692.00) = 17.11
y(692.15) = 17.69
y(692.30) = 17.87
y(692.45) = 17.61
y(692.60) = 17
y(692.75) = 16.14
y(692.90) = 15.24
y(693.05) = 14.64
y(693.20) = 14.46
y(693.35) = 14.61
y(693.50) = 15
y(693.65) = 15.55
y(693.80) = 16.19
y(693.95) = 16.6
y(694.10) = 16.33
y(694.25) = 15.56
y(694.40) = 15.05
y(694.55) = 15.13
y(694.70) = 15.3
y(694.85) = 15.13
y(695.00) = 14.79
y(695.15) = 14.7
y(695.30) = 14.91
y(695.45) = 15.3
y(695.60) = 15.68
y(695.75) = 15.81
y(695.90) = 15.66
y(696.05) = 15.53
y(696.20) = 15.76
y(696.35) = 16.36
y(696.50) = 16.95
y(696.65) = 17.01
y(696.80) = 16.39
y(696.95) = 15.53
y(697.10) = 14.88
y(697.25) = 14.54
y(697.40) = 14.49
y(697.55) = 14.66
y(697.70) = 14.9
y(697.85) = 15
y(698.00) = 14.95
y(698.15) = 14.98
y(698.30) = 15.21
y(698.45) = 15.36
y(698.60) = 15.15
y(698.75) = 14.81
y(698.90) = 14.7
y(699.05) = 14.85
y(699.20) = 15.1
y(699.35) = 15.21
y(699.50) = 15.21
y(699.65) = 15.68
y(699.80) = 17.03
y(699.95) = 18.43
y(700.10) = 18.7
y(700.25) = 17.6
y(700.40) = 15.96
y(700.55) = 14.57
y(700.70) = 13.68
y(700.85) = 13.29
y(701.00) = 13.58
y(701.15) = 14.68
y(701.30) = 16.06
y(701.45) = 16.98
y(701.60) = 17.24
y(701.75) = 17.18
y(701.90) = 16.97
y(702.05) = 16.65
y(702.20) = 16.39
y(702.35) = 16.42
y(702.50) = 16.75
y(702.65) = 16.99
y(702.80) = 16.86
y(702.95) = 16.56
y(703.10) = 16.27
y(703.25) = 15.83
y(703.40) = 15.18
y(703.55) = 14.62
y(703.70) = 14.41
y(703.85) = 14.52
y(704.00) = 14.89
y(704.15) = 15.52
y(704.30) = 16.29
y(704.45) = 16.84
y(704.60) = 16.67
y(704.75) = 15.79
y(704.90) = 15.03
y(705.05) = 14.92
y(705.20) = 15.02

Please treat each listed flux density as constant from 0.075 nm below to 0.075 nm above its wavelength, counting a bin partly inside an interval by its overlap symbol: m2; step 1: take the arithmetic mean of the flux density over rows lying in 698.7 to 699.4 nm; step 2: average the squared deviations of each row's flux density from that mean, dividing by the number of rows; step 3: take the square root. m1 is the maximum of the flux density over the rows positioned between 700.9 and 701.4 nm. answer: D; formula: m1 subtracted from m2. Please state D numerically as -15.9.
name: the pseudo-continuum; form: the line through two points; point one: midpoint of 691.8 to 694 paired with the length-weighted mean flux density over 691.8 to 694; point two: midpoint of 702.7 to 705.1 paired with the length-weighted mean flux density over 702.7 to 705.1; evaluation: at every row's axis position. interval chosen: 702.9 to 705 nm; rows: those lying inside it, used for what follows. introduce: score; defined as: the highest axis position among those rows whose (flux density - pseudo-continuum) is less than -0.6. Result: 704.00 nm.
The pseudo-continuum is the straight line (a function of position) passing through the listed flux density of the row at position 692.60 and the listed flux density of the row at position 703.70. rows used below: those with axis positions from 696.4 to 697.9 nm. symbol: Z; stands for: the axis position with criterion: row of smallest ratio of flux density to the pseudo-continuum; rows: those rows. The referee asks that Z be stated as 697.40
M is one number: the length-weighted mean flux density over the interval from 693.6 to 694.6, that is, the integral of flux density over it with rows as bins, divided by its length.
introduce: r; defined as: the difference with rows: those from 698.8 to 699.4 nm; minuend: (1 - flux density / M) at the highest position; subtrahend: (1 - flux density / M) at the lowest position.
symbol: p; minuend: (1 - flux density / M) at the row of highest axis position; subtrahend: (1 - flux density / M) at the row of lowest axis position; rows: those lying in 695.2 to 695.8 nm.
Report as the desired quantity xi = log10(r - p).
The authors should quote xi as -1.6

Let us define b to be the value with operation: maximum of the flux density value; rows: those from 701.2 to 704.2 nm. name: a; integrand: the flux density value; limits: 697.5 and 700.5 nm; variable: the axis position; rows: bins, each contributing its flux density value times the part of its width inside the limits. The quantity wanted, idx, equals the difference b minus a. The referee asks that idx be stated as -29.8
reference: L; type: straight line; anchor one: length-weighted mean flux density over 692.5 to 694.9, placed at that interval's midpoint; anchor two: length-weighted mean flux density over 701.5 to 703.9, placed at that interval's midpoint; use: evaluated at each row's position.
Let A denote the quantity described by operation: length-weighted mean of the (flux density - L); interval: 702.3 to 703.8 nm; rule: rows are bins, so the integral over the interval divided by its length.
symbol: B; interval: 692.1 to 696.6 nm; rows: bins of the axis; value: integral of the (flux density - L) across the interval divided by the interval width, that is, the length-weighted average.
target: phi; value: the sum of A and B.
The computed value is -0.10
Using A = -0.27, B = 0.18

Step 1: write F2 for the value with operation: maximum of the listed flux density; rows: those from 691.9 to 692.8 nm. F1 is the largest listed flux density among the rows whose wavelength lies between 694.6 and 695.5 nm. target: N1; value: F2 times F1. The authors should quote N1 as 273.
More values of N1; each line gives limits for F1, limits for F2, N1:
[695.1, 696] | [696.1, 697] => 269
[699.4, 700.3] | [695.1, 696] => 296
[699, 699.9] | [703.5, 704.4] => 277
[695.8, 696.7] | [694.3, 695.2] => 260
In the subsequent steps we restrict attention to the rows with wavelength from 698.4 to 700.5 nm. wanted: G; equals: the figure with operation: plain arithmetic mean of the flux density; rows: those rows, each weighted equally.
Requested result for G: 16.0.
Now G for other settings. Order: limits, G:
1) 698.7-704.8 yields 15.9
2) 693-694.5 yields 15.4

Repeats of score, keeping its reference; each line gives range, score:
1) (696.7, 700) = 699.50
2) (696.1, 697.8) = 697.70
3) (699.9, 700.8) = 700.70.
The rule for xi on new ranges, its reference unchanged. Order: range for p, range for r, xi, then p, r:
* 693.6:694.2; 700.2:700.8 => -0.5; -0.049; 0.25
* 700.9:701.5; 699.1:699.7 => -0.7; -0.215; -0.04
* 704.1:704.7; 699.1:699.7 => -1.4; -0.073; -0.04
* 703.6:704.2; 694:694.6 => -0.8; -0.070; 0.08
